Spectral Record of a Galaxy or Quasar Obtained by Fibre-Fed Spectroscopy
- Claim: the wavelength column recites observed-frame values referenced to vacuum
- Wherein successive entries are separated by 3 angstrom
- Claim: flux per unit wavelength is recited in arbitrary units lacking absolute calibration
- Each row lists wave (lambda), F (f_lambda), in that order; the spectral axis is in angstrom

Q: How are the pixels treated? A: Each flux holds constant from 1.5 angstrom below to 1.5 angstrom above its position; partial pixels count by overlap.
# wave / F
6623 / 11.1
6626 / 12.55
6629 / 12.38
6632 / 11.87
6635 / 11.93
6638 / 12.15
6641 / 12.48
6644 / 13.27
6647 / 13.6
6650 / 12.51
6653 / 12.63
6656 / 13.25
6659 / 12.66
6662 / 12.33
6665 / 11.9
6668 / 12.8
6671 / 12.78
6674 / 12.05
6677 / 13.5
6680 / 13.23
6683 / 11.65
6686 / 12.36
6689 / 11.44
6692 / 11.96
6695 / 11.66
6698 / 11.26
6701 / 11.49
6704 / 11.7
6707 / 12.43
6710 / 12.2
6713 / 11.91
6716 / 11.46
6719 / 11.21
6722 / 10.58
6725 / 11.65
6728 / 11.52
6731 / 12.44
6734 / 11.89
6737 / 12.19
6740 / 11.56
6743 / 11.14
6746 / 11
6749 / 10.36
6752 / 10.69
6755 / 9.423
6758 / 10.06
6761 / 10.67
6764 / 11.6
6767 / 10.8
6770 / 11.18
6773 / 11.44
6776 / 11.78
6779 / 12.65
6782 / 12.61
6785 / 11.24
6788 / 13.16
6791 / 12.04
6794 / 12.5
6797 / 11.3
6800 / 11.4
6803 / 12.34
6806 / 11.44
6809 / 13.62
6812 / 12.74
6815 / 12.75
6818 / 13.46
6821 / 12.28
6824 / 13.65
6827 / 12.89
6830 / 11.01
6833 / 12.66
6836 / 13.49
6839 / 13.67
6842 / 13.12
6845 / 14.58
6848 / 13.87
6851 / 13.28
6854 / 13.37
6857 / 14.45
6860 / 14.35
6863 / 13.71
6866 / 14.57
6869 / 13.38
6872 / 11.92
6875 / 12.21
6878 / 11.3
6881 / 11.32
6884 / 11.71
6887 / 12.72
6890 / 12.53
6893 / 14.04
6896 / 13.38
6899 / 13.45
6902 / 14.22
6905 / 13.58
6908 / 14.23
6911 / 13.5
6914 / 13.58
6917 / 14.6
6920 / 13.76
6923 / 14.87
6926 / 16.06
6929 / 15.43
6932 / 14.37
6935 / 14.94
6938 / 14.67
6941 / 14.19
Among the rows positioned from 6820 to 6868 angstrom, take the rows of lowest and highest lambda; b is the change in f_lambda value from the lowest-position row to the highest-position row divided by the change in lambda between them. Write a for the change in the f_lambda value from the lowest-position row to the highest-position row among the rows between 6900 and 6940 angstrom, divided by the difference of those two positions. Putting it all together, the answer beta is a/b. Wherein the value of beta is 0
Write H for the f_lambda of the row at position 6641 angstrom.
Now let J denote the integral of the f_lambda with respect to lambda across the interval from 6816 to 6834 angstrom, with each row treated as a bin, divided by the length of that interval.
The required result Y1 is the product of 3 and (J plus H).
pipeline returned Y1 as 75.4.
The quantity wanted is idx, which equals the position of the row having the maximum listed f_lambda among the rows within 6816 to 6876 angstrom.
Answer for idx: 6845 angstrom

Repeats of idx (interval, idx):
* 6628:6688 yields 6647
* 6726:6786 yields 6779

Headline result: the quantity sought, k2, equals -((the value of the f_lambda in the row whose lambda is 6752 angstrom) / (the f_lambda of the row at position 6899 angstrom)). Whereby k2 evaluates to -0.79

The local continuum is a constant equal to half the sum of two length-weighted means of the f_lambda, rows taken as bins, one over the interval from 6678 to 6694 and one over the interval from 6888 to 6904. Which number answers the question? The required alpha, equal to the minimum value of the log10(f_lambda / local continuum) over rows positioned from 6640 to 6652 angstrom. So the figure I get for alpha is -0.012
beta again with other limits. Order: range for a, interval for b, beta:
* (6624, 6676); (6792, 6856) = -1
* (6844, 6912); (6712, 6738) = -1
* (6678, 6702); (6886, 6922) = -3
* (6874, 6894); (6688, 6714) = 5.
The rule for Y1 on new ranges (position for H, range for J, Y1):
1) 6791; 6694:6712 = 71.5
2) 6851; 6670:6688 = 77.5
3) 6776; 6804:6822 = 73.5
